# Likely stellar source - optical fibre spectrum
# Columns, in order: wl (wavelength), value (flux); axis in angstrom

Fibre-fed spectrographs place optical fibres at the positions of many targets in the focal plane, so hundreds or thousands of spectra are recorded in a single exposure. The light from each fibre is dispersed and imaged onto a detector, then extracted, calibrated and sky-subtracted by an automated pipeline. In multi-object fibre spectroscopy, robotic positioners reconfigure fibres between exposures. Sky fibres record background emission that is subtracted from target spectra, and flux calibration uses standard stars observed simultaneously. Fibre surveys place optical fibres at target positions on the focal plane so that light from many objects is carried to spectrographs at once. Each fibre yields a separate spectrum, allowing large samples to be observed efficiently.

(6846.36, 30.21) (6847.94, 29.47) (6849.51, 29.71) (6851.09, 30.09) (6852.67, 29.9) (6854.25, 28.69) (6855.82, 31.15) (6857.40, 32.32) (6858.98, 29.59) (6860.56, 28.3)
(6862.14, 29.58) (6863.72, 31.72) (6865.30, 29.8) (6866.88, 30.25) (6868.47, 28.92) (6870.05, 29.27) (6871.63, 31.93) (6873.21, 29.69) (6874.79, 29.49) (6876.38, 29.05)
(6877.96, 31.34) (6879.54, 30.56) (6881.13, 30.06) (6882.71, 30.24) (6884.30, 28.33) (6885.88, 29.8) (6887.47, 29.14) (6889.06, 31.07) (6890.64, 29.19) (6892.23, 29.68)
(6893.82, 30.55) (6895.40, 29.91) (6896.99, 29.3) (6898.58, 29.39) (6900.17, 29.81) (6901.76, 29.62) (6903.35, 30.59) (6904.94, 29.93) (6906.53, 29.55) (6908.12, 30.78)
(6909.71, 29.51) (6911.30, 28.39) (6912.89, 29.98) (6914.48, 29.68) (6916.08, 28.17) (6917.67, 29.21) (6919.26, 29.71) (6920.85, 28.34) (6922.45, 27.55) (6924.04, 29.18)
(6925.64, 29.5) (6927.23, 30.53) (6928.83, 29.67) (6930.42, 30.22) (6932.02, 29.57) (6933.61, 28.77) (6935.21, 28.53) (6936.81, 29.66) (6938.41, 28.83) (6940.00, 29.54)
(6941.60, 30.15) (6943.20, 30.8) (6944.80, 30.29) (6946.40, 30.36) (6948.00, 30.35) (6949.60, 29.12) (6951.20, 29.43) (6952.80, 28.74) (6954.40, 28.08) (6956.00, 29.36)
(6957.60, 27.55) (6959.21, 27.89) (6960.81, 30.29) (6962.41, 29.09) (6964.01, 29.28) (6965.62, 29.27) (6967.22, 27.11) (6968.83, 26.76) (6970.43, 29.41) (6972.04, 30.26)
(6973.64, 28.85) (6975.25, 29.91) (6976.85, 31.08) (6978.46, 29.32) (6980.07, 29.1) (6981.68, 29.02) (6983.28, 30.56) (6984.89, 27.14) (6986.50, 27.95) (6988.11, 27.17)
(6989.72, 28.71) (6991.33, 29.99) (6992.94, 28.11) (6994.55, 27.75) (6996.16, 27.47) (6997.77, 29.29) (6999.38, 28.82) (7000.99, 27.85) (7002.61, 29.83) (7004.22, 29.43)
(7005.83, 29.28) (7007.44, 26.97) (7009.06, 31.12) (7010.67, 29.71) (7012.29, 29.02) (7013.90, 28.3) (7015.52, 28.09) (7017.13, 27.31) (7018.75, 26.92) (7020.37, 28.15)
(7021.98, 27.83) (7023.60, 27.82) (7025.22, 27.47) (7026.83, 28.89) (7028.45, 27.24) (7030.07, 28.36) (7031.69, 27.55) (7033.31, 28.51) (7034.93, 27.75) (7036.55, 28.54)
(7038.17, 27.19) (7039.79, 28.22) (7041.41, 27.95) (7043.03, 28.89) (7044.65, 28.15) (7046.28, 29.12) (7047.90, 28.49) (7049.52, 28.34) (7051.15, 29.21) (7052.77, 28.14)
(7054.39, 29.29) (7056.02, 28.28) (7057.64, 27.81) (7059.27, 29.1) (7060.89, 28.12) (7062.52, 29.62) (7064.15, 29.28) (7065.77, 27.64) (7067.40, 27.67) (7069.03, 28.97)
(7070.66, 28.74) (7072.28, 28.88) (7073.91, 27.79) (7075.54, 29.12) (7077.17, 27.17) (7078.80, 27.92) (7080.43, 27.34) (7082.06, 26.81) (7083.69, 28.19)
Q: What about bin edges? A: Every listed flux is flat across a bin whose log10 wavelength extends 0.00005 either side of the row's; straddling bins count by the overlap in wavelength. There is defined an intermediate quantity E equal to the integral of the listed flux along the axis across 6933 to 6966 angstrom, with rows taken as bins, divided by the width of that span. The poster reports 29.3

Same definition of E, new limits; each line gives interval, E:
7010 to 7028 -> 28.1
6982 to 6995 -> 28.5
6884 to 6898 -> 29.7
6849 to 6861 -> 30.0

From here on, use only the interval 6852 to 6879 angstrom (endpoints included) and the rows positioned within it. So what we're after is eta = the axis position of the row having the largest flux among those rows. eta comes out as 6857.40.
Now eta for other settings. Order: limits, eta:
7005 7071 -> 7009.06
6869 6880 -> 6871.63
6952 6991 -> 6976.85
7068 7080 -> 7075.54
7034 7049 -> 7046.28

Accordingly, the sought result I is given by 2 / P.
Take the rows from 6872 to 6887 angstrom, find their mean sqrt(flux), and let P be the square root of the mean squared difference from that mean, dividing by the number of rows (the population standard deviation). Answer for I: 26.7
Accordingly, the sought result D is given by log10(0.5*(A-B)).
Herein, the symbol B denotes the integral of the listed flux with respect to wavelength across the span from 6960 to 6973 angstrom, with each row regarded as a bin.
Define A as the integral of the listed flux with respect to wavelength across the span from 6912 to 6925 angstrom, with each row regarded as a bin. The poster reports -0.76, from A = 377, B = 376.3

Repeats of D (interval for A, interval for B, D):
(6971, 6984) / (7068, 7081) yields 0.99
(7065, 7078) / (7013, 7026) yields 0.51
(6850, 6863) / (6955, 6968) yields 0.90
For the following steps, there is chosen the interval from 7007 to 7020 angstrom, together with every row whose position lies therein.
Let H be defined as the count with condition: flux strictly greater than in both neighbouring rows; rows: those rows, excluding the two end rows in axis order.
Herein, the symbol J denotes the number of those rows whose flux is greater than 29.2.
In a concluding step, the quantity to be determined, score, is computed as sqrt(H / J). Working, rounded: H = 1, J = 2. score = 0.71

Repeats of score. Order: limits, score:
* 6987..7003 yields 0.82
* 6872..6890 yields 0.61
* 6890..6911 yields 0.58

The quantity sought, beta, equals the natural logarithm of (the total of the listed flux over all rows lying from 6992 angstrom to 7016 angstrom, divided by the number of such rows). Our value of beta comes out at 3.36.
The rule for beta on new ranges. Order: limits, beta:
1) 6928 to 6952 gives 3.39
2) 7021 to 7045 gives 3.33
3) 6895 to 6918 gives 3.39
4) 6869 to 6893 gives 3.40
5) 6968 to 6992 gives 3.37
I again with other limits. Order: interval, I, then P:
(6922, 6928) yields 20.1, 0.099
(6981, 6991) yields 18.1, 0.111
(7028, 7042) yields 42.9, 0.047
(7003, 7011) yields 16.1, 0.124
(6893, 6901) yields 49.1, 0.041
